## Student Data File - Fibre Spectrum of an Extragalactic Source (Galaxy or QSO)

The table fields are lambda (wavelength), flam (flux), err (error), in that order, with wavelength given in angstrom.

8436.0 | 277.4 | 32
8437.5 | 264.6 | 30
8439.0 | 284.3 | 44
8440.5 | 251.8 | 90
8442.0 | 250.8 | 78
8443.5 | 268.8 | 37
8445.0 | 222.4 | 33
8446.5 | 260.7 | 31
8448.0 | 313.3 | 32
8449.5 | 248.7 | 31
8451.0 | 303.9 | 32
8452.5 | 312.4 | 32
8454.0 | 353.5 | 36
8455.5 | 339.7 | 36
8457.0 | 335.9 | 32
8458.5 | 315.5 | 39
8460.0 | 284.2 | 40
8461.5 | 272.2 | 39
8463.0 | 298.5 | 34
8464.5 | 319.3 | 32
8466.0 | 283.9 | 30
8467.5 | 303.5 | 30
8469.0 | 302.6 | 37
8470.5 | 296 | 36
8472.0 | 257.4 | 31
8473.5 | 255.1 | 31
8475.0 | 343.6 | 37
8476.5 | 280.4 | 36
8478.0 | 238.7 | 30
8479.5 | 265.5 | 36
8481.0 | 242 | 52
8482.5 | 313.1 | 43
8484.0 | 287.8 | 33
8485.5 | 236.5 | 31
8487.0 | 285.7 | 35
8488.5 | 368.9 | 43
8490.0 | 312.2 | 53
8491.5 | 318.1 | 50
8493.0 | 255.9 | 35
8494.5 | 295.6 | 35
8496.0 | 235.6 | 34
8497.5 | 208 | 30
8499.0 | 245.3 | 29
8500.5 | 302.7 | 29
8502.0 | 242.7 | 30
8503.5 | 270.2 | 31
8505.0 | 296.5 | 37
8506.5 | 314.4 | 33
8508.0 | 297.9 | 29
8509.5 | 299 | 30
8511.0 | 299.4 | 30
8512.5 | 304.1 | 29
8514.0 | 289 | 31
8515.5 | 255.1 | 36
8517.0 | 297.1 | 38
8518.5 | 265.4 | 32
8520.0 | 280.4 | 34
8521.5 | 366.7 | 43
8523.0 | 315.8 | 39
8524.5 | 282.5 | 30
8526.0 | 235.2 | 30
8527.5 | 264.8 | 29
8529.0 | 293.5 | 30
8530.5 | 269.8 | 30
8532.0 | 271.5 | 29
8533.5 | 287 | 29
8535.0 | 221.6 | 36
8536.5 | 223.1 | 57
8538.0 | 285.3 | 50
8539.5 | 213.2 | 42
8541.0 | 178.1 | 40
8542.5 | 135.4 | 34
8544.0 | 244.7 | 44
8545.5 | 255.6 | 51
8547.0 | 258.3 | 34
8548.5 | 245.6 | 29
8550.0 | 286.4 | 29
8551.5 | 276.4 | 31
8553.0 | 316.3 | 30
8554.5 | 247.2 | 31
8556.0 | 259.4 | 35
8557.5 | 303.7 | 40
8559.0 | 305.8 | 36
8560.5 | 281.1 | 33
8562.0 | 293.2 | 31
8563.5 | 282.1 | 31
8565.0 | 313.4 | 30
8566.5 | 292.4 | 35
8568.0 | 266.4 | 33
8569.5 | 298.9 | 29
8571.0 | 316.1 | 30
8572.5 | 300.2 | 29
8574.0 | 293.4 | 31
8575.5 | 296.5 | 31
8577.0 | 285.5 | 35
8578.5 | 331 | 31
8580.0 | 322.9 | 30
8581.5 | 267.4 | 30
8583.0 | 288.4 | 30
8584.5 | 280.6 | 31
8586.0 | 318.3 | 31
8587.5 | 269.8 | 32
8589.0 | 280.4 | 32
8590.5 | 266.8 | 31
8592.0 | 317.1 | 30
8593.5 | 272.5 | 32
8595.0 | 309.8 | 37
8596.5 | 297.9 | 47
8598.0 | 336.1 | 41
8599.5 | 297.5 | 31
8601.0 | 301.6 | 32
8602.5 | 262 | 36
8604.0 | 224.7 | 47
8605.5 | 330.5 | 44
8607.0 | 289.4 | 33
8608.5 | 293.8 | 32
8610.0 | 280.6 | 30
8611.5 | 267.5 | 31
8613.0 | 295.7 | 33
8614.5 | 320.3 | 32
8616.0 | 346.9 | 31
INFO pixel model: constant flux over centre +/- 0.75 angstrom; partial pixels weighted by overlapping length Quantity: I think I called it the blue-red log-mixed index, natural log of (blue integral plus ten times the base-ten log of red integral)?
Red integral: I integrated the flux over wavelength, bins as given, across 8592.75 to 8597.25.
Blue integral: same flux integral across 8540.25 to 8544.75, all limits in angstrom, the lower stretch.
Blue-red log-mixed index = 6.77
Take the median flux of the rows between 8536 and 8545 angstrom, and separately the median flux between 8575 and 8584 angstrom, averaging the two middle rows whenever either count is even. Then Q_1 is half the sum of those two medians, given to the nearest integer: 255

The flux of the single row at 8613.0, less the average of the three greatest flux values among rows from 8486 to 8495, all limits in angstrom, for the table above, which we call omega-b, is -37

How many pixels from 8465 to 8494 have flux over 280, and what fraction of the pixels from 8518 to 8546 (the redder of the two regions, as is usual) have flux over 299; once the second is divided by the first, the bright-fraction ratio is 0.009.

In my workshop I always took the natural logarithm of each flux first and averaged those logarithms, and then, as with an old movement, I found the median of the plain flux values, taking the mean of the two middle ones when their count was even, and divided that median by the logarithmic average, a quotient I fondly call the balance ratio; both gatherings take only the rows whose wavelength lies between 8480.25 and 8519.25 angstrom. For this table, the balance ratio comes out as 51.9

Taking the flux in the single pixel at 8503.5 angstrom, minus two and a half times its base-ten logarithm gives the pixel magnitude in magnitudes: -6.08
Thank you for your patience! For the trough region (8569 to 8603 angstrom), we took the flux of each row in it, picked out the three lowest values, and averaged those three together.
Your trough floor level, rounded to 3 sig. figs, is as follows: 265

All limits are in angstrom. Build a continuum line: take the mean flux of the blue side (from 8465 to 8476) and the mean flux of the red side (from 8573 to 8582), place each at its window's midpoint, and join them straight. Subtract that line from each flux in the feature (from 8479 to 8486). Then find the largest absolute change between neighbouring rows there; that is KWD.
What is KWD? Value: 71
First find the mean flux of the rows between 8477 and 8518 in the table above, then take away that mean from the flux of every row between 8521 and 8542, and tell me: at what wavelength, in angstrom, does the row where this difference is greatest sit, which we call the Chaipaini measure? 8521.5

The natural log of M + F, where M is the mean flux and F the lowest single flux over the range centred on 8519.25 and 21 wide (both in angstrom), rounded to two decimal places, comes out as 6.26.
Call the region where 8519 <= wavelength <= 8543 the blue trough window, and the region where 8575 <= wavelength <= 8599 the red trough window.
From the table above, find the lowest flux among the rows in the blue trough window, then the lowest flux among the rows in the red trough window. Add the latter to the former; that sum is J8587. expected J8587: 402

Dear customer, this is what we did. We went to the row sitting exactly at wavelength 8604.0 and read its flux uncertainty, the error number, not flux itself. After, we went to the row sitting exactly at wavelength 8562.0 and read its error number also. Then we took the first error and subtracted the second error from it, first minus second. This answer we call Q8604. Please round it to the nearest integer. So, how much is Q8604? 16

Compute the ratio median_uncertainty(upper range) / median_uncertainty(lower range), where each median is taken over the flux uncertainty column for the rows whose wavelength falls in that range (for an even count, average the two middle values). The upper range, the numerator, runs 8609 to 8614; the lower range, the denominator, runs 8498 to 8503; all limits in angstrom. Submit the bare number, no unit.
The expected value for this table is 1.1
